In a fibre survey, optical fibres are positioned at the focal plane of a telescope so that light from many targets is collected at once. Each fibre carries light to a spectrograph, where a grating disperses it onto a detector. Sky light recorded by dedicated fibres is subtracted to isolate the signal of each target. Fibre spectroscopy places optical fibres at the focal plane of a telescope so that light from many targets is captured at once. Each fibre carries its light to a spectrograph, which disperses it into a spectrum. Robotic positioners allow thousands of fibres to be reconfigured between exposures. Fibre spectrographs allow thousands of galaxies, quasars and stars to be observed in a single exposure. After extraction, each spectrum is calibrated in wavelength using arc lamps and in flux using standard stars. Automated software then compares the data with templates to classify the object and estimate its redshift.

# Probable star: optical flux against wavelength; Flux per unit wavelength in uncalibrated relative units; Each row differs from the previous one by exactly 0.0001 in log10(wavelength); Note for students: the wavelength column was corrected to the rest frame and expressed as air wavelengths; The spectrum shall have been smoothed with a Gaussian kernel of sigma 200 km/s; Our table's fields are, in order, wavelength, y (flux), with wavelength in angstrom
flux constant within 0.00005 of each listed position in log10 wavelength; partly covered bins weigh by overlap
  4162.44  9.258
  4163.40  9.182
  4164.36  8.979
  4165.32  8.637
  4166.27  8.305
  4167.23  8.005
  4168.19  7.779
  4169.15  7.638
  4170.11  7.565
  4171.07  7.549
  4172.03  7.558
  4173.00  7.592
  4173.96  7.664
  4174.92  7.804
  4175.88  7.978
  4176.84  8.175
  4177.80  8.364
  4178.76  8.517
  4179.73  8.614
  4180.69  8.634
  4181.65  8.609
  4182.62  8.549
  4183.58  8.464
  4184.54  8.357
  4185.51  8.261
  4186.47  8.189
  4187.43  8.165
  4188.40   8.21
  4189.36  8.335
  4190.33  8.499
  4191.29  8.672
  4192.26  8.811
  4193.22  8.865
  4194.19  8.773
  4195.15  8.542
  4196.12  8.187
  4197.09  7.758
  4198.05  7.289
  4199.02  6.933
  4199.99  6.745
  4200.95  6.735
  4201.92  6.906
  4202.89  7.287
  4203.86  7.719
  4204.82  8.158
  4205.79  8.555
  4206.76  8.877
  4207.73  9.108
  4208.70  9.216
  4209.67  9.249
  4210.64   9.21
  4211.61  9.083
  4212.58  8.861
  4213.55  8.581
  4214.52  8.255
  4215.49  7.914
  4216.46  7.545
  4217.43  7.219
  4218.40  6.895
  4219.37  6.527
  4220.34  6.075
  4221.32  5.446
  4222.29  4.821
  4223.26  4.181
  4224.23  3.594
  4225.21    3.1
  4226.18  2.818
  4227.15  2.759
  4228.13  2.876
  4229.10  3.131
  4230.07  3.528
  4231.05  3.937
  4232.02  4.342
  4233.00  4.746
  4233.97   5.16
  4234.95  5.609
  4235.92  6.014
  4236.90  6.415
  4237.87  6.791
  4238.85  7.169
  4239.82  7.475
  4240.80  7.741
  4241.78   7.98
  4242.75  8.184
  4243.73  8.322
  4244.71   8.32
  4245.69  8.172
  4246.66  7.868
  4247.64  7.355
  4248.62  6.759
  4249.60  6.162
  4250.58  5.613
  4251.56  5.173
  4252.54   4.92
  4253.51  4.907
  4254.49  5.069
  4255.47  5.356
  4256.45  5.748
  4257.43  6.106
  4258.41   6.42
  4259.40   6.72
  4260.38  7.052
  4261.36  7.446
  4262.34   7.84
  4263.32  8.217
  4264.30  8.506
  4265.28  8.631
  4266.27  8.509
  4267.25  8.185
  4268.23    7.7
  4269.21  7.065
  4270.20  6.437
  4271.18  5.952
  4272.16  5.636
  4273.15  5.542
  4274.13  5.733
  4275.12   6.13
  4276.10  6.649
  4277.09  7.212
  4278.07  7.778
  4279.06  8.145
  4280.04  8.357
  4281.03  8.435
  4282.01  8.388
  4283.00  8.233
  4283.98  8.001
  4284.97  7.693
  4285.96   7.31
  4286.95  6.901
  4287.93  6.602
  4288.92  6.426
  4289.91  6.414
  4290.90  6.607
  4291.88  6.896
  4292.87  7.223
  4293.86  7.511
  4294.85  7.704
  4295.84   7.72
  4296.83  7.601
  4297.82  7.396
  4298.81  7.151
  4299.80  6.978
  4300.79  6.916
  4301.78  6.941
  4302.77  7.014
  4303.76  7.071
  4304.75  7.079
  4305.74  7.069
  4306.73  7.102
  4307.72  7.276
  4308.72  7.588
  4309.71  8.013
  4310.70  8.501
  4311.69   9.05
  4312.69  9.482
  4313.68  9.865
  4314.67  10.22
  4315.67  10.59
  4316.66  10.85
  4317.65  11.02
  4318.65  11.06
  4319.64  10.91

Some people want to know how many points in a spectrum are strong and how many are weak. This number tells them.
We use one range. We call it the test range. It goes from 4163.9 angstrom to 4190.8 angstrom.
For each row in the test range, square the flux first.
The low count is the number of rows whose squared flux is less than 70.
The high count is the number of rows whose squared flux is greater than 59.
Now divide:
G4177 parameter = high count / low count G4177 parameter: 1.2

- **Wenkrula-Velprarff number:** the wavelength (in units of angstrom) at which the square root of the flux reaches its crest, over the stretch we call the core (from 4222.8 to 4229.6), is 4223.26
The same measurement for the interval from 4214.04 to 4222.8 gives 4214.52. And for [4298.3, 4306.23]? 4298.81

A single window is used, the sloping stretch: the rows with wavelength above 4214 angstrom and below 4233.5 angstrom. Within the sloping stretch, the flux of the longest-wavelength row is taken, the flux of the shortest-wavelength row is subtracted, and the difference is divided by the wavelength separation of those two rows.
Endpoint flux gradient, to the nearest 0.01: -0.19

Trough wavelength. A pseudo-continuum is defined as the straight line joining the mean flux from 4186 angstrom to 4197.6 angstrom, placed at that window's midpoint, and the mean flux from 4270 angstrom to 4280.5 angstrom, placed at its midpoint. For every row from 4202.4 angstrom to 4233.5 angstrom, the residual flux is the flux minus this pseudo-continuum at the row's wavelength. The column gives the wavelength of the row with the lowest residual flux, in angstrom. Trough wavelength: 4227.15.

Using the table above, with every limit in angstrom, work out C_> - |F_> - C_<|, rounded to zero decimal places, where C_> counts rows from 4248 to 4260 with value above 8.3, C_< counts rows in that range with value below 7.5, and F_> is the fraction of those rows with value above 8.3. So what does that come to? -12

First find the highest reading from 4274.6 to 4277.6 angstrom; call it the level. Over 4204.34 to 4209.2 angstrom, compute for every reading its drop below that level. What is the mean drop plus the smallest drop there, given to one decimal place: -3.6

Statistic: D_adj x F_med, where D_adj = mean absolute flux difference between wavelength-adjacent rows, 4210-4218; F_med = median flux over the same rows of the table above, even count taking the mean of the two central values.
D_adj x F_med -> 2.4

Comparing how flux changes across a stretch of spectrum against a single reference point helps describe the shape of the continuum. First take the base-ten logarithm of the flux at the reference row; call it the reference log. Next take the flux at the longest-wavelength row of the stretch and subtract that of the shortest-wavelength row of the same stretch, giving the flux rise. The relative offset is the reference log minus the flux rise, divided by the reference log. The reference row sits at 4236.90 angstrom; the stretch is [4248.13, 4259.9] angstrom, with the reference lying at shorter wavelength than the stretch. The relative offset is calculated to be 1.0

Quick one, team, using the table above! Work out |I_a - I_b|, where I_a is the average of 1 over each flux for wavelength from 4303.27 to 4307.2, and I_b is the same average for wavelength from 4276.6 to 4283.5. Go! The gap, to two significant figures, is 0.017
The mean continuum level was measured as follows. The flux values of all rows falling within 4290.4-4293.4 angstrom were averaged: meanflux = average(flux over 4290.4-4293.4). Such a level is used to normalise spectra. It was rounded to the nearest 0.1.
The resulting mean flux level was 6.9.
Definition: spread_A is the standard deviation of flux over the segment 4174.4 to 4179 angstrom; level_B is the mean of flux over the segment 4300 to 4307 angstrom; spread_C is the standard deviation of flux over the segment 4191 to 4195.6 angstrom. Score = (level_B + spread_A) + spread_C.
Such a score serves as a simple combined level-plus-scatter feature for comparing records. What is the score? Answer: 7.4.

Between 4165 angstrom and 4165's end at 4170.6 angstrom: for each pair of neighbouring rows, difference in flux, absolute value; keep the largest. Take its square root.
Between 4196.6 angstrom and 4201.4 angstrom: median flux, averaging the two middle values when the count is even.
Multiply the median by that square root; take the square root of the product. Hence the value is 2.0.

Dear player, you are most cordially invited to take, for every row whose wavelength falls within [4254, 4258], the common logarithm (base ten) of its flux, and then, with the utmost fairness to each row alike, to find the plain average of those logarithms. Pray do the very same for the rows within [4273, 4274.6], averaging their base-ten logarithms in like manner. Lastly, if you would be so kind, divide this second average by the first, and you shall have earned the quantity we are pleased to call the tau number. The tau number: 1.01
